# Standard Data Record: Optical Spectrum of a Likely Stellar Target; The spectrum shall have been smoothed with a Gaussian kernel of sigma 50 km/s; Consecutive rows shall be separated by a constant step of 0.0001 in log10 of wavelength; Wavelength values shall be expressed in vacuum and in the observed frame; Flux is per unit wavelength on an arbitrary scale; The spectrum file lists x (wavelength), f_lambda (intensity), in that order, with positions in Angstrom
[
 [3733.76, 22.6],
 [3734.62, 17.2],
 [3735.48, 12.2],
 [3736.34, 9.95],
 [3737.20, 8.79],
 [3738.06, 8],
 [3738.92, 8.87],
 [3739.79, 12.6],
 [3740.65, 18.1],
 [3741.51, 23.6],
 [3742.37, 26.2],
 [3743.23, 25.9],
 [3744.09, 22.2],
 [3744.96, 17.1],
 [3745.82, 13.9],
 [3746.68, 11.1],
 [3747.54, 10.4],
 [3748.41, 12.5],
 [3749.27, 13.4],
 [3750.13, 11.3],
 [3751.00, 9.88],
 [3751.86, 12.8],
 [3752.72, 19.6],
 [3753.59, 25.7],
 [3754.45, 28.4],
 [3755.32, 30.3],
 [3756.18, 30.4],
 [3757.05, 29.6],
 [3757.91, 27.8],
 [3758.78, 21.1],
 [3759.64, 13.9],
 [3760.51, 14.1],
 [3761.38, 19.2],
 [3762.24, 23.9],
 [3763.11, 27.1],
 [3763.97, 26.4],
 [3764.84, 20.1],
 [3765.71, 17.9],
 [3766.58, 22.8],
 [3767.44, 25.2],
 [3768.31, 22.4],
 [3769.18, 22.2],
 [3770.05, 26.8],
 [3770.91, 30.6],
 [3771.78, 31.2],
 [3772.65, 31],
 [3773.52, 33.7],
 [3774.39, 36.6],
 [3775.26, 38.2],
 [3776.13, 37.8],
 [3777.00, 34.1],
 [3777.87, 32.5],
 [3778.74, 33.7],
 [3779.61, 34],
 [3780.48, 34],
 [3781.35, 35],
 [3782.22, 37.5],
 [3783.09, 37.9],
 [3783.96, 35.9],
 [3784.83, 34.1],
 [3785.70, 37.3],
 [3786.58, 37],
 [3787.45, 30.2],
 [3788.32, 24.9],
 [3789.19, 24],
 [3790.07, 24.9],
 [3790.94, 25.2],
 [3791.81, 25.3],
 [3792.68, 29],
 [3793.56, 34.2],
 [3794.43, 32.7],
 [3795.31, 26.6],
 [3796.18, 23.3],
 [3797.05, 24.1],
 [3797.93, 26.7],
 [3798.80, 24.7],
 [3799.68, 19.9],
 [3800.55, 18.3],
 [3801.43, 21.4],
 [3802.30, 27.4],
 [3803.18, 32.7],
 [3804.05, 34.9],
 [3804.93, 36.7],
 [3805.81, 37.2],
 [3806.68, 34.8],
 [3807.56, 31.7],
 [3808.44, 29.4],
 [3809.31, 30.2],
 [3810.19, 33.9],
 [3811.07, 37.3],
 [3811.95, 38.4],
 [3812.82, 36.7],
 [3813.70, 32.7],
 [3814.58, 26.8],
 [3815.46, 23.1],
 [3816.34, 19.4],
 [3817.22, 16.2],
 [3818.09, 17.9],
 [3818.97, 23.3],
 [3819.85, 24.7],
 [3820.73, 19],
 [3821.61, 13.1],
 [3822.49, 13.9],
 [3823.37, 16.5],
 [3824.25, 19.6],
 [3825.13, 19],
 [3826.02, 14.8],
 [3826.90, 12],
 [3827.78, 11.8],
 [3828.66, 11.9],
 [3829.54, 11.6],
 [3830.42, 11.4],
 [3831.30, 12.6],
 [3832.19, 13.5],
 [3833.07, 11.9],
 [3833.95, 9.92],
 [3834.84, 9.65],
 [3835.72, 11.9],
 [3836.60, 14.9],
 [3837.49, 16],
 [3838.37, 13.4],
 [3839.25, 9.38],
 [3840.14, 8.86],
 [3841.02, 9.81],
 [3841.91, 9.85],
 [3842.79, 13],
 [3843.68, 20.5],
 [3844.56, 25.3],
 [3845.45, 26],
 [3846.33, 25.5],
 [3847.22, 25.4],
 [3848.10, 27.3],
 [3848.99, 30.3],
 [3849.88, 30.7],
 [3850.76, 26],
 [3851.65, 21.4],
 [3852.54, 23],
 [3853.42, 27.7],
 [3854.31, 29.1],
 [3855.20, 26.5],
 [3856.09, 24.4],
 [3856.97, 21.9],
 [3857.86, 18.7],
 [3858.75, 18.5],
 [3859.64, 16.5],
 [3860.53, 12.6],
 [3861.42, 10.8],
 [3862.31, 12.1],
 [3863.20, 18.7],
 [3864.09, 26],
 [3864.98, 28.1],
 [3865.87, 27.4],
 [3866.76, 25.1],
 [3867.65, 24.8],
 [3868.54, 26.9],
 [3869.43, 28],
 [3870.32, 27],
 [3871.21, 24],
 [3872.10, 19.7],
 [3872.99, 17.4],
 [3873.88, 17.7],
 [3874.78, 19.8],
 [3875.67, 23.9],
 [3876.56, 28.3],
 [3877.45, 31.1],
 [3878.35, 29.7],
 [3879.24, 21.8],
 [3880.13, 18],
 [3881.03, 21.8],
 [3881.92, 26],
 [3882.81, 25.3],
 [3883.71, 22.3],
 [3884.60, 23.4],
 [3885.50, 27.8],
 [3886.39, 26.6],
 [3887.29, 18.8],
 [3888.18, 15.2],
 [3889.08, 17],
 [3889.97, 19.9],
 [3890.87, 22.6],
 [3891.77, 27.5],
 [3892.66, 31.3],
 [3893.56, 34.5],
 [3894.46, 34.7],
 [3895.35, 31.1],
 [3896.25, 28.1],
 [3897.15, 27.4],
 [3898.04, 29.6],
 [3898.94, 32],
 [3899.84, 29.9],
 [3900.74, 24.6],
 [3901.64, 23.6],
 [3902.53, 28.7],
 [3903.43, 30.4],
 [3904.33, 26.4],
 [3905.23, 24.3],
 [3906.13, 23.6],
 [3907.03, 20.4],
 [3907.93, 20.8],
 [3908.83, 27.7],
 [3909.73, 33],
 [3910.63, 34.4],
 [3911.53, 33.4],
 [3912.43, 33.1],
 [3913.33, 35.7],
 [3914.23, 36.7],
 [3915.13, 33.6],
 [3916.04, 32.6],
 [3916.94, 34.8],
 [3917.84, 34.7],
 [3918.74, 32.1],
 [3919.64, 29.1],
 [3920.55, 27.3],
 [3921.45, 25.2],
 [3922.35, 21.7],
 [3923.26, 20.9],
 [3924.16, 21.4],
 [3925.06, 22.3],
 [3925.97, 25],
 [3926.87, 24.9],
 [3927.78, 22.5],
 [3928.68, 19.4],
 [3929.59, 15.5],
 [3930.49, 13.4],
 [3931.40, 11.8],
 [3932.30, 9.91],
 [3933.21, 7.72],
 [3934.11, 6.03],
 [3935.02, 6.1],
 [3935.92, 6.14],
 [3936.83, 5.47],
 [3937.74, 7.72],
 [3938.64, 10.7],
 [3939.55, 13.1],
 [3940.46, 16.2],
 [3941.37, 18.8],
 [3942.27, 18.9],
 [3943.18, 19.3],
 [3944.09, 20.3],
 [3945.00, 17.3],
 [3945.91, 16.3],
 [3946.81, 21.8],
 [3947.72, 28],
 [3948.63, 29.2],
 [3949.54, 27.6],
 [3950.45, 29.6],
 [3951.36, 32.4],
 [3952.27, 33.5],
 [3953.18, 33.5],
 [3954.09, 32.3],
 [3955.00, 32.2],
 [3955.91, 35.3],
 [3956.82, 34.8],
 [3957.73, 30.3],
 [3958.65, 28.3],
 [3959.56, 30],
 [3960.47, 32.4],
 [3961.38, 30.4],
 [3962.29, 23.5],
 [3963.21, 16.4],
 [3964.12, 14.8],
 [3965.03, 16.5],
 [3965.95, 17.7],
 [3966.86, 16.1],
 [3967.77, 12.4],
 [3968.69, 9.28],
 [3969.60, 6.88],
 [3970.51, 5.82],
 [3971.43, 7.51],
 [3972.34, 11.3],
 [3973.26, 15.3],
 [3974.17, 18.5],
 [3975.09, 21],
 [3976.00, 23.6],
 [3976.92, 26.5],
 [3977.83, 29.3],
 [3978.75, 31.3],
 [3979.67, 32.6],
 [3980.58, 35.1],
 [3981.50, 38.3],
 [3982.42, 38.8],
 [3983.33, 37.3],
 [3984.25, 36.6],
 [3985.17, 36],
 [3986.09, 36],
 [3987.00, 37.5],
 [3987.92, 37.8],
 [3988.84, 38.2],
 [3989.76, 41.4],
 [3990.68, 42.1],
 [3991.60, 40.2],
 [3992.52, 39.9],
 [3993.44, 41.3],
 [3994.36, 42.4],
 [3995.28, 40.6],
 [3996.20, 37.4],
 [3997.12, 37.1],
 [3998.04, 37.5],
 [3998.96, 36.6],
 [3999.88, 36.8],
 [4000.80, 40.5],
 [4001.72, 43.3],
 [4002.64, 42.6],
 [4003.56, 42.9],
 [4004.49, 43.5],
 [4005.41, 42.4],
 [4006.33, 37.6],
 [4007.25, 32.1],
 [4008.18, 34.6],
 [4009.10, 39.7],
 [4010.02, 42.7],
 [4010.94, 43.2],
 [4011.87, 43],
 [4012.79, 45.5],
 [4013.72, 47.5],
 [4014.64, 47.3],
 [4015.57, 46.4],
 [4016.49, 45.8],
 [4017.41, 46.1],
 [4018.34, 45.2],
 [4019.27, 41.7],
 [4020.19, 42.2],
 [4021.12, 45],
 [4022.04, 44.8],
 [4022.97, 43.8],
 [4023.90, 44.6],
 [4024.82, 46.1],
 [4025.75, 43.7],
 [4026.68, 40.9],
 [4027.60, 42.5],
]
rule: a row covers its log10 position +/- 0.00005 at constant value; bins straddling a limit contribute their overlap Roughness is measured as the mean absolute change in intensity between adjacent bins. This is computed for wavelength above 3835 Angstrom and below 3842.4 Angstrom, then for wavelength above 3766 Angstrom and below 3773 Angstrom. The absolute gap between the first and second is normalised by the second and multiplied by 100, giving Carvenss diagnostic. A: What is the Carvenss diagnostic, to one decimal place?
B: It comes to 16.2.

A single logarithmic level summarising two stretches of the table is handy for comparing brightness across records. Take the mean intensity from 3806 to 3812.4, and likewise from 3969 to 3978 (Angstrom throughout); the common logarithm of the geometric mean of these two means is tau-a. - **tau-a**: 1.37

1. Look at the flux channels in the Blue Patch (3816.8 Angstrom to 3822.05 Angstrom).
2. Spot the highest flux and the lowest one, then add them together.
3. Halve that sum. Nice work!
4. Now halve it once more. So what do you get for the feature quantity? 9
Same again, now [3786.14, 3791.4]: 15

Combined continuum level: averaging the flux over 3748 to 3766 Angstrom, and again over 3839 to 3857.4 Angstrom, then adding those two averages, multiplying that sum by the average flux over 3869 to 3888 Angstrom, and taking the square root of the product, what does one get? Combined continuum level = 32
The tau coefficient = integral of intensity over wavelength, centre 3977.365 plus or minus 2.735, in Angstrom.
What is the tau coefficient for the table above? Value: 150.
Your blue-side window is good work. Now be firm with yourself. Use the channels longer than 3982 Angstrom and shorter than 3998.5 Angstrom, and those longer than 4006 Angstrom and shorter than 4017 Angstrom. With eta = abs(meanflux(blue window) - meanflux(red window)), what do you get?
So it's 3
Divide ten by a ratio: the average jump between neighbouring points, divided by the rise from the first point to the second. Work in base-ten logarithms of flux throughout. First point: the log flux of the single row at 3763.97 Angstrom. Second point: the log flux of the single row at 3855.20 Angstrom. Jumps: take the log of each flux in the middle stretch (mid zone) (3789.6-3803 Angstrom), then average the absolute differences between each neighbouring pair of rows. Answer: 0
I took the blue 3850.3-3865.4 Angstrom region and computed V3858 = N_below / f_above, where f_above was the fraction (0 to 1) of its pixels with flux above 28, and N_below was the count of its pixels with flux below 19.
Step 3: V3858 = 59.5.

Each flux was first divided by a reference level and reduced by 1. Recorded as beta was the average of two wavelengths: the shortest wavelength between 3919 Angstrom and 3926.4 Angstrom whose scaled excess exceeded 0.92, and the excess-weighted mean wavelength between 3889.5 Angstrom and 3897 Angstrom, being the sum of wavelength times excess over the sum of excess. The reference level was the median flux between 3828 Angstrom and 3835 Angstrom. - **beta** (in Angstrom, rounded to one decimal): 3906.6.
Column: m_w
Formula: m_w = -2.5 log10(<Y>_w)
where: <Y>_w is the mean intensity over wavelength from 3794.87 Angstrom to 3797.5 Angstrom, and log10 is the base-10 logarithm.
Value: -3.48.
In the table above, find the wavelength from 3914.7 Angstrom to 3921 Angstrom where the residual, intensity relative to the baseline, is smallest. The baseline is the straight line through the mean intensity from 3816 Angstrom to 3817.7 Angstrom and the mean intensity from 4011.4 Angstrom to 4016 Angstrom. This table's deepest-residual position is 3920.55 Angstrom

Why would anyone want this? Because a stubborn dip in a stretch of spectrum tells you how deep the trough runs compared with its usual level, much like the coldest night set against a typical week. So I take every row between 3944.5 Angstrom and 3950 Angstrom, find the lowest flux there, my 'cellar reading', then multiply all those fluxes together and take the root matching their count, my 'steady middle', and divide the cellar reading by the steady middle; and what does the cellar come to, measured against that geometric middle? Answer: 0.716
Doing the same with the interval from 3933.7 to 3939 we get 0.800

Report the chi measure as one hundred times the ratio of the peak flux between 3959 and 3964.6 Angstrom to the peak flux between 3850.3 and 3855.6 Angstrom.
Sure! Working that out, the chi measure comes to 111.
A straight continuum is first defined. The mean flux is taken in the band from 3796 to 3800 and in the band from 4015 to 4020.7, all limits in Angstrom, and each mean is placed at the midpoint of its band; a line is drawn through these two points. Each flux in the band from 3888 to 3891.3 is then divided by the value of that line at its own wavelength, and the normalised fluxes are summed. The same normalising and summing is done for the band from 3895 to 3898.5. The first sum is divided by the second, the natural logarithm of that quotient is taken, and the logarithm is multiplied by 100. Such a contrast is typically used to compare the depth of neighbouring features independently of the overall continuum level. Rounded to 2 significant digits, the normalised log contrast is -42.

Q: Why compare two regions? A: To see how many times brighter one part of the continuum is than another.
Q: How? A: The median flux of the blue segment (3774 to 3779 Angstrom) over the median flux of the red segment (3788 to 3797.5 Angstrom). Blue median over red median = 1.4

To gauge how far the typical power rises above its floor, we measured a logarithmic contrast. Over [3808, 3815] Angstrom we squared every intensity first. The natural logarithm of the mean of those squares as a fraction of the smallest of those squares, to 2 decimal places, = 0.44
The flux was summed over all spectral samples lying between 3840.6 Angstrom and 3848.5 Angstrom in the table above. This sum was 183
